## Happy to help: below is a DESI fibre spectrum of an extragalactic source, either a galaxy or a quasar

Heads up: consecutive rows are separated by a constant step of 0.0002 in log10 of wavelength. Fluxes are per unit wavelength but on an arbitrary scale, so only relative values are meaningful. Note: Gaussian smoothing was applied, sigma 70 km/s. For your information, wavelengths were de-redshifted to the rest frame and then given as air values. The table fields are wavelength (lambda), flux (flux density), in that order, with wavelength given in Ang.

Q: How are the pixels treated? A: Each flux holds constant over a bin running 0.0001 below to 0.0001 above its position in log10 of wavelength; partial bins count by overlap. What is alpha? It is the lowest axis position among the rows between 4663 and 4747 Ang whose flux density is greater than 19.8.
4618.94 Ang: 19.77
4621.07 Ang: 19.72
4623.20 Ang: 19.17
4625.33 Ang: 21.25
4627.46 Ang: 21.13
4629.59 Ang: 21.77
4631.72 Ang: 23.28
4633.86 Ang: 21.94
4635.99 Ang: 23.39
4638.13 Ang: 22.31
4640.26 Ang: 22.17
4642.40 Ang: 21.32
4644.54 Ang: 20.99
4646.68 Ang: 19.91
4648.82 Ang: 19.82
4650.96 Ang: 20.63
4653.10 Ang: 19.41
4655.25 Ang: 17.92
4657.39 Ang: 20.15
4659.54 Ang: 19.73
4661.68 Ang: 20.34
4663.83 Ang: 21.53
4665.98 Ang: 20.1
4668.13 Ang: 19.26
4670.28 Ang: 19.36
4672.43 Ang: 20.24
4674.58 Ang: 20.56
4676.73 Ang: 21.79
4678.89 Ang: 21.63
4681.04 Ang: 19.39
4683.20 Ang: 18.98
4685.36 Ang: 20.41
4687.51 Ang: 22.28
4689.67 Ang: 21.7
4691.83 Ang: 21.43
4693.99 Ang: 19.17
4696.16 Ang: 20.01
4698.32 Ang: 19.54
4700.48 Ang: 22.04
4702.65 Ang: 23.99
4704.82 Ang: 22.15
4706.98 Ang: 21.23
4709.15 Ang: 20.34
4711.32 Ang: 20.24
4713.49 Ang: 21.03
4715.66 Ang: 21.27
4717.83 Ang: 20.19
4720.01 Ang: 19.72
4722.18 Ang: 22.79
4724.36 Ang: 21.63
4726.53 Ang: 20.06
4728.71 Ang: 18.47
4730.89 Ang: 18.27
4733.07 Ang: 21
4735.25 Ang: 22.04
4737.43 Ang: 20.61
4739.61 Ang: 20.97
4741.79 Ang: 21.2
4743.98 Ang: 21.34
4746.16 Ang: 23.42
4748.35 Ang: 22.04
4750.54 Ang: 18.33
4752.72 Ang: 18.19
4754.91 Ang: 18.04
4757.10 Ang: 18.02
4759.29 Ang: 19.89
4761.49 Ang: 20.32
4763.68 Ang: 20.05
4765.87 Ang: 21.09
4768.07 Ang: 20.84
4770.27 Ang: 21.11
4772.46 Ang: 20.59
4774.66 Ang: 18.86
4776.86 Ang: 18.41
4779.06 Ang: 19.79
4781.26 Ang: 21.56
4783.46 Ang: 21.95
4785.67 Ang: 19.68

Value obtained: 4663.83 Ang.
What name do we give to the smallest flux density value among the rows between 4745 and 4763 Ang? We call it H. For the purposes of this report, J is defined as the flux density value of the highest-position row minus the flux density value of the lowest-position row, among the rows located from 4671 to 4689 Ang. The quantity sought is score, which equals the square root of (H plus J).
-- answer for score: 4.48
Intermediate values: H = 18.02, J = 2.0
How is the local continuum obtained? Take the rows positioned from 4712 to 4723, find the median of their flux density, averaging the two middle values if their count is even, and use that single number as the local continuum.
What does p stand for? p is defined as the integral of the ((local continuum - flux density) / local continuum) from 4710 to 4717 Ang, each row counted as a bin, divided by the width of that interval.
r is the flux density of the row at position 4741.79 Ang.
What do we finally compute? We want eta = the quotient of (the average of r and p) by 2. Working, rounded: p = 0.01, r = 21.2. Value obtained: 5.30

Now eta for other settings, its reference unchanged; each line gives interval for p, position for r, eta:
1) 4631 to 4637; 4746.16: 5.83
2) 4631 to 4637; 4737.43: 5.13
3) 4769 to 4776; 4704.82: 5.55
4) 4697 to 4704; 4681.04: 4.84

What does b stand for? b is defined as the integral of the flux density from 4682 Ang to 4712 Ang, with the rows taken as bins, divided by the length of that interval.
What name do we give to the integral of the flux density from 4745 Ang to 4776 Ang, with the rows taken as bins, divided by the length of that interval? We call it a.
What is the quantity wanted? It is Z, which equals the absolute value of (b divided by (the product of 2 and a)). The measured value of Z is 0.523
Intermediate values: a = 20.0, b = 21.0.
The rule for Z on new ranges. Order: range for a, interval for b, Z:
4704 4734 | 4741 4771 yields 0.492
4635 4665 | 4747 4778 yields 0.477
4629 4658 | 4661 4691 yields 0.488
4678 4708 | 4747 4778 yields 0.470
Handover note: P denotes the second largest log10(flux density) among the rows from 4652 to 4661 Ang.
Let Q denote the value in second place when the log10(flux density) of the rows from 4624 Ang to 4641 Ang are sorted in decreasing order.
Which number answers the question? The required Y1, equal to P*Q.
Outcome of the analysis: 1.770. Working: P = 1.30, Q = 1.37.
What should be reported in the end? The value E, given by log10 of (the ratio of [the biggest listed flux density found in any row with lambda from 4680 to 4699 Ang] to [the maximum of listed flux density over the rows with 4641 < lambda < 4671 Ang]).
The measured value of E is 0.015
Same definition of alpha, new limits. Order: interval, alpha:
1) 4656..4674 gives 4657.39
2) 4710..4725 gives 4711.32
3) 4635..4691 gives 4635.99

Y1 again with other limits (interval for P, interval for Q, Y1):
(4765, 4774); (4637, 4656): 1.782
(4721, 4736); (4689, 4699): 1.788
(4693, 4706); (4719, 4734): 1.796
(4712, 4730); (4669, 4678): 1.753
